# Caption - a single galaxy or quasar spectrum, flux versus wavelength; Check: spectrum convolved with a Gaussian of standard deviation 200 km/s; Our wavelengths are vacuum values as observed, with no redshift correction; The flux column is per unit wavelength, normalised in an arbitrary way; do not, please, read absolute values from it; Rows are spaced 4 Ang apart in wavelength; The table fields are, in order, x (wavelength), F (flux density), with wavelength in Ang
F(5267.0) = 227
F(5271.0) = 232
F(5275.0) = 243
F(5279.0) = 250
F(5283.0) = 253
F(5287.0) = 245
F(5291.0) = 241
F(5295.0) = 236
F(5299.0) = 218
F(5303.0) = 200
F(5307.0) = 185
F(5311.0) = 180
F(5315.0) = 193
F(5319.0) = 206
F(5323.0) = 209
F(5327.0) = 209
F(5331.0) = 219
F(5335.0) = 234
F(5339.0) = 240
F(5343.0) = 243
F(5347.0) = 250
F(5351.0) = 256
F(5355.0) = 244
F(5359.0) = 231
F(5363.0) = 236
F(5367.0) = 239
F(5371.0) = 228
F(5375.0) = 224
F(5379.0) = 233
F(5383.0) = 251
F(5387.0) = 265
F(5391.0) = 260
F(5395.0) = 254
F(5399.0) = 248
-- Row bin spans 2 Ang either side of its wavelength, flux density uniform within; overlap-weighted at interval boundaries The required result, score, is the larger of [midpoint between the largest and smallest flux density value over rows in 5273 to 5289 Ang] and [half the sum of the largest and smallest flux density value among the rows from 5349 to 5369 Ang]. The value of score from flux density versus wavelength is 248.0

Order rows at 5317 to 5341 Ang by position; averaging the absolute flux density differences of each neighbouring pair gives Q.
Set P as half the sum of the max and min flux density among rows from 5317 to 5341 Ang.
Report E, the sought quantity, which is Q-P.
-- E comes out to -216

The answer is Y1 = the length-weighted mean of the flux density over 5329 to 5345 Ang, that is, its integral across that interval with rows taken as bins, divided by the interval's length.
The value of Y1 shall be 234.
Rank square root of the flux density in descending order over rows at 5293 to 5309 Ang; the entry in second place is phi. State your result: 14.8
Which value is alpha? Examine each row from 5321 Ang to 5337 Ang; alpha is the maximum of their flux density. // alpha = 234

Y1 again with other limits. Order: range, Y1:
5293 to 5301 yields 227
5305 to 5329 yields 197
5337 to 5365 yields 243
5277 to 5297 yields 245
